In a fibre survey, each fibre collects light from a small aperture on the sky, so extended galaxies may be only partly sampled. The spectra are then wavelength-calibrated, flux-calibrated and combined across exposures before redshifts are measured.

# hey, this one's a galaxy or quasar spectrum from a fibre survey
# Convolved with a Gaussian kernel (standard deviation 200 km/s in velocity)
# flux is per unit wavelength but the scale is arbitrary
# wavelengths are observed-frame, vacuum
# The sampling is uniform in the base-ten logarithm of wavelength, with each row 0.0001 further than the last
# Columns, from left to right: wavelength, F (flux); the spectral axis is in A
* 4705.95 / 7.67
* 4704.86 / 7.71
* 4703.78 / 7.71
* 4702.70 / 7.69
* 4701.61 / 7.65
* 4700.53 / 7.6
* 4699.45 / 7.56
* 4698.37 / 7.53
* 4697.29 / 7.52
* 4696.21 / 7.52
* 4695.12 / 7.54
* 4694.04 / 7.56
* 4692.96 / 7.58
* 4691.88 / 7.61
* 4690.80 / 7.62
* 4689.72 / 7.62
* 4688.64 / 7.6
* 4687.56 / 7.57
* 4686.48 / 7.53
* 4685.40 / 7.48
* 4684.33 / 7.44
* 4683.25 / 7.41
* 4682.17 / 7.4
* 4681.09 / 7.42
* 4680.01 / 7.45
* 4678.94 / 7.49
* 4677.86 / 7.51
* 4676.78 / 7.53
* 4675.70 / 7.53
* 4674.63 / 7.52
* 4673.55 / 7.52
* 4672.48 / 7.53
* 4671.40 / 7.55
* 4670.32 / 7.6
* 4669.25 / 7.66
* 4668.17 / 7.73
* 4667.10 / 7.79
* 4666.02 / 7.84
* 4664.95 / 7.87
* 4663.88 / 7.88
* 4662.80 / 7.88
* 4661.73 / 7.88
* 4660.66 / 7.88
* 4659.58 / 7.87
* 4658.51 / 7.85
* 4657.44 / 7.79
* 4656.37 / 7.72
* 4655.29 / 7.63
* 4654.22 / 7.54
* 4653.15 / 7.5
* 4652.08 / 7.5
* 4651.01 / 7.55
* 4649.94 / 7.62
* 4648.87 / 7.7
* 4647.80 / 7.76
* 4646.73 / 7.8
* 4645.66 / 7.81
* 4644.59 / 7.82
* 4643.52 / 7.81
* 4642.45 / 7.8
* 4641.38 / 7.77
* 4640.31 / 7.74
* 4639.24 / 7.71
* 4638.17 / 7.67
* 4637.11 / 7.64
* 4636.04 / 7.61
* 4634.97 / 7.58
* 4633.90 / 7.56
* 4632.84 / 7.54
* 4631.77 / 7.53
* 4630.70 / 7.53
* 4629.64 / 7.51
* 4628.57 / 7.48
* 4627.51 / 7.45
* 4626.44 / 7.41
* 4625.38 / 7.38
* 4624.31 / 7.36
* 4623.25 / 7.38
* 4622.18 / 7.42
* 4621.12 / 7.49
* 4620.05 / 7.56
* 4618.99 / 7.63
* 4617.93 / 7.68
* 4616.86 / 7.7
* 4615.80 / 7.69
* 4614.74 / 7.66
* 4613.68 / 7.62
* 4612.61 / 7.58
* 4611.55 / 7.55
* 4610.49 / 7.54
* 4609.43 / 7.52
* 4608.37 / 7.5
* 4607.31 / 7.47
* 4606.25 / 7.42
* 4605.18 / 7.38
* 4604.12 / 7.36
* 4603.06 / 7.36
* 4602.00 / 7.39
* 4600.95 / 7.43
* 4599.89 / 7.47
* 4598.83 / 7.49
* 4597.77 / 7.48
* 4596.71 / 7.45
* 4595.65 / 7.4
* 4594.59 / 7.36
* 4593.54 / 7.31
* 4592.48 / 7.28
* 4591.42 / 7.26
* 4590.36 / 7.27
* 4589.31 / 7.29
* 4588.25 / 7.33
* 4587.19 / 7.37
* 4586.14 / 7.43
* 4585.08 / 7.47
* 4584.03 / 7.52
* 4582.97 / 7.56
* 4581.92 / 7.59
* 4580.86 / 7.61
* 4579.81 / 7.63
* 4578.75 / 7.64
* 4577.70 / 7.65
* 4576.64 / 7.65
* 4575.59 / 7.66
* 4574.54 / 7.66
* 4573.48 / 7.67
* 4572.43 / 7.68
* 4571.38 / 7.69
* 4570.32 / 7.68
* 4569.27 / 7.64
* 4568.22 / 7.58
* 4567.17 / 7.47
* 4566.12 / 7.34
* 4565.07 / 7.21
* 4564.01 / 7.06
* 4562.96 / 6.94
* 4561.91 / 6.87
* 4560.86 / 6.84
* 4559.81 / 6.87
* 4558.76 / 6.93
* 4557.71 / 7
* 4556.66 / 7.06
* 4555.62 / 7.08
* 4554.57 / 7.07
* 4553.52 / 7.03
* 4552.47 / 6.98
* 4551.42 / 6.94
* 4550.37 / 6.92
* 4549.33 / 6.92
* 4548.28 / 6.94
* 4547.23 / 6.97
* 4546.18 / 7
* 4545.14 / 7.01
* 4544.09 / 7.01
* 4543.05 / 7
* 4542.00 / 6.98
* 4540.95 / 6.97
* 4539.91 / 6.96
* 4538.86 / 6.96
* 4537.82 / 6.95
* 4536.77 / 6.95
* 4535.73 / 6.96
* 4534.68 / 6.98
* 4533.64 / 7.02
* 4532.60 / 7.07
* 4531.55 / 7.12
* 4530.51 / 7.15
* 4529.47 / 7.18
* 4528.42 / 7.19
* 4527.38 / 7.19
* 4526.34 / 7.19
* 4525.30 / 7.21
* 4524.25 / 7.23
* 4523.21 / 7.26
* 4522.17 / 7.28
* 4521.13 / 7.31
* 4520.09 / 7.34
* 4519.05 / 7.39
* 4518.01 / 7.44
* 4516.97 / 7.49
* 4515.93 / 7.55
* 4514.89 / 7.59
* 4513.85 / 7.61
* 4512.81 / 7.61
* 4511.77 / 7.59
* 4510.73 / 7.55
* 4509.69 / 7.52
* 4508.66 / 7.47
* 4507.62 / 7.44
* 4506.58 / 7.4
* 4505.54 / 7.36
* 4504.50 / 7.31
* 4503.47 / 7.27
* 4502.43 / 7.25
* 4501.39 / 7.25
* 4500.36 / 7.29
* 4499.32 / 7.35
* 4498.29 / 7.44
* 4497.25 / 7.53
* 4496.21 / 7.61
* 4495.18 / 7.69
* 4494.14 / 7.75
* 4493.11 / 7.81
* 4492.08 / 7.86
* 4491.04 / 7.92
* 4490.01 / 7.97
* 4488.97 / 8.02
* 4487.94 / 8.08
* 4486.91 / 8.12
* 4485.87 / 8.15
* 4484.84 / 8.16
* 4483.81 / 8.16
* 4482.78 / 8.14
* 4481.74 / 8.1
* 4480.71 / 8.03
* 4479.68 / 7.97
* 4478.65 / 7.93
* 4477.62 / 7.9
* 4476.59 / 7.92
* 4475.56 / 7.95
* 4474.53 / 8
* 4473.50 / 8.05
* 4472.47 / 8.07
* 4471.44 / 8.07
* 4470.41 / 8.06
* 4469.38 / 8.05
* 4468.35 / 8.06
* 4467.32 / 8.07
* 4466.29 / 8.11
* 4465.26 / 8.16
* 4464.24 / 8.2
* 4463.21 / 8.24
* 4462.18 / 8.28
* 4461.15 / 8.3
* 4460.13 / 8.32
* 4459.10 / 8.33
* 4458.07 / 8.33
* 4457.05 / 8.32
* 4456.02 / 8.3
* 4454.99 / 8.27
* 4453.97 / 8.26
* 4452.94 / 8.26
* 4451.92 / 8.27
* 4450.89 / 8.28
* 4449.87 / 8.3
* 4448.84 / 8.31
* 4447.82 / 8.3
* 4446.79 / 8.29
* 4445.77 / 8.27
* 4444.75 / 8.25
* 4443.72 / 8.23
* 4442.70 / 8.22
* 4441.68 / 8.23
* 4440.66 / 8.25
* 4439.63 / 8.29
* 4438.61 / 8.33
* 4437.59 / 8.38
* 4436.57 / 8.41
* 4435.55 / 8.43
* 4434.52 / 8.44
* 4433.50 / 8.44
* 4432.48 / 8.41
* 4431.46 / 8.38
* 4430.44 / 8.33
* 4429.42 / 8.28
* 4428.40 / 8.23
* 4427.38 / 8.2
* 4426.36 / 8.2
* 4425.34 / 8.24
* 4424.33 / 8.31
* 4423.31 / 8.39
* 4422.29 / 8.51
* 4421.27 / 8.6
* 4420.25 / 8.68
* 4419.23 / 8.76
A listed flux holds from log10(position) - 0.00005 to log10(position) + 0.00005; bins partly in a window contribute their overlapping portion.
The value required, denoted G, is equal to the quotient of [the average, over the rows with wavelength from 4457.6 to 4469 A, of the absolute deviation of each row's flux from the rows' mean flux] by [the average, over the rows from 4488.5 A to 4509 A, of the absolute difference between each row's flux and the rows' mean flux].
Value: 0.4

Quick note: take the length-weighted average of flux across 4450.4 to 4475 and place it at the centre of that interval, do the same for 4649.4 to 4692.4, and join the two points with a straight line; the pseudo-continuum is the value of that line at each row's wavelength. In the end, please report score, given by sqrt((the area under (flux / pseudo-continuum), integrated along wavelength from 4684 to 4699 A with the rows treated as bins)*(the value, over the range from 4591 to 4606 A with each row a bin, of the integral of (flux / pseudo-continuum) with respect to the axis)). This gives 14.6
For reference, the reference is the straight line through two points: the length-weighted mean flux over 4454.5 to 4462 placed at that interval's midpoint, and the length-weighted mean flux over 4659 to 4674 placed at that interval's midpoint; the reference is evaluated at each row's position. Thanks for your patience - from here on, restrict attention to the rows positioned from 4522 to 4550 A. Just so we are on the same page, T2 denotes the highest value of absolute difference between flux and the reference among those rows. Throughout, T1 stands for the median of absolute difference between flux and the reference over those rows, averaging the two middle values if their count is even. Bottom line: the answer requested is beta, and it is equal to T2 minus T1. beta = 0.08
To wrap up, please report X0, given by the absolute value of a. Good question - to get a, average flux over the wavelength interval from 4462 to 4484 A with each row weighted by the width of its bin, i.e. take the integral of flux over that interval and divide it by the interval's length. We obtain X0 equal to 8.06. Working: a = 8.06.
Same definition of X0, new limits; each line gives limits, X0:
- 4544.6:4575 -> 7.17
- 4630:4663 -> 7.69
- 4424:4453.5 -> 8.30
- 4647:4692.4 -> 7.63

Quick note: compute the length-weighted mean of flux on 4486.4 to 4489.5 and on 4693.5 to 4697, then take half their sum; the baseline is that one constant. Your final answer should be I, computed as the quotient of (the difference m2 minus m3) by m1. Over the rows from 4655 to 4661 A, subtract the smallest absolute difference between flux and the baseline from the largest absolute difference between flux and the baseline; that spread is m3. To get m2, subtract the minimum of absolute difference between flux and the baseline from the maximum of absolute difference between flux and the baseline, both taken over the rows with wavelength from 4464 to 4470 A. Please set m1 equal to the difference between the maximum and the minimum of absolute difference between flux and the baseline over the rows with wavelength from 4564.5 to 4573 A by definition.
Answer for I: 0.0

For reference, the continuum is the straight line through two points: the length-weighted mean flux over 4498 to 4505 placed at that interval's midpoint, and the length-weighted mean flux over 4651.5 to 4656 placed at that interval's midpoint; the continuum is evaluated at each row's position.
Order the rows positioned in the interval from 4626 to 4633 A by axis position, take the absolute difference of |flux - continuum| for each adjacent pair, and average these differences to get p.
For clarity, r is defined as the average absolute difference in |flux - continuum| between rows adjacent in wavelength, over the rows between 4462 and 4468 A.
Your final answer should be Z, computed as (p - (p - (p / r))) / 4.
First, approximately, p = 0.020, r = 0.044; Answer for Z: 0.12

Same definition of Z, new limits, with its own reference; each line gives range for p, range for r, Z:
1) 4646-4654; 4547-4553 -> 0.55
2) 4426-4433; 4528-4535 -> 0.23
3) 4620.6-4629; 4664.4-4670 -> 0.16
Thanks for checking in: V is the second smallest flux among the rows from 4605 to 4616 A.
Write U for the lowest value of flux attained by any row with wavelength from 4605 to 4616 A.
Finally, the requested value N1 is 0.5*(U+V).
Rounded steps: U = 7.38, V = 7.42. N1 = 7.4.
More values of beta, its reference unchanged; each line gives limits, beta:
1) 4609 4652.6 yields 0.25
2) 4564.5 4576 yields 0.48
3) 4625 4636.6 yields 0.16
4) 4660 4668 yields 0.01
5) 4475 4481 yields 0.04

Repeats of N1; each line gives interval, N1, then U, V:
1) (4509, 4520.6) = 7.4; 7.34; 7.39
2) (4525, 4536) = 7.0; 6.96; 6.98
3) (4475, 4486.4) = 7.9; 7.9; 7.92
